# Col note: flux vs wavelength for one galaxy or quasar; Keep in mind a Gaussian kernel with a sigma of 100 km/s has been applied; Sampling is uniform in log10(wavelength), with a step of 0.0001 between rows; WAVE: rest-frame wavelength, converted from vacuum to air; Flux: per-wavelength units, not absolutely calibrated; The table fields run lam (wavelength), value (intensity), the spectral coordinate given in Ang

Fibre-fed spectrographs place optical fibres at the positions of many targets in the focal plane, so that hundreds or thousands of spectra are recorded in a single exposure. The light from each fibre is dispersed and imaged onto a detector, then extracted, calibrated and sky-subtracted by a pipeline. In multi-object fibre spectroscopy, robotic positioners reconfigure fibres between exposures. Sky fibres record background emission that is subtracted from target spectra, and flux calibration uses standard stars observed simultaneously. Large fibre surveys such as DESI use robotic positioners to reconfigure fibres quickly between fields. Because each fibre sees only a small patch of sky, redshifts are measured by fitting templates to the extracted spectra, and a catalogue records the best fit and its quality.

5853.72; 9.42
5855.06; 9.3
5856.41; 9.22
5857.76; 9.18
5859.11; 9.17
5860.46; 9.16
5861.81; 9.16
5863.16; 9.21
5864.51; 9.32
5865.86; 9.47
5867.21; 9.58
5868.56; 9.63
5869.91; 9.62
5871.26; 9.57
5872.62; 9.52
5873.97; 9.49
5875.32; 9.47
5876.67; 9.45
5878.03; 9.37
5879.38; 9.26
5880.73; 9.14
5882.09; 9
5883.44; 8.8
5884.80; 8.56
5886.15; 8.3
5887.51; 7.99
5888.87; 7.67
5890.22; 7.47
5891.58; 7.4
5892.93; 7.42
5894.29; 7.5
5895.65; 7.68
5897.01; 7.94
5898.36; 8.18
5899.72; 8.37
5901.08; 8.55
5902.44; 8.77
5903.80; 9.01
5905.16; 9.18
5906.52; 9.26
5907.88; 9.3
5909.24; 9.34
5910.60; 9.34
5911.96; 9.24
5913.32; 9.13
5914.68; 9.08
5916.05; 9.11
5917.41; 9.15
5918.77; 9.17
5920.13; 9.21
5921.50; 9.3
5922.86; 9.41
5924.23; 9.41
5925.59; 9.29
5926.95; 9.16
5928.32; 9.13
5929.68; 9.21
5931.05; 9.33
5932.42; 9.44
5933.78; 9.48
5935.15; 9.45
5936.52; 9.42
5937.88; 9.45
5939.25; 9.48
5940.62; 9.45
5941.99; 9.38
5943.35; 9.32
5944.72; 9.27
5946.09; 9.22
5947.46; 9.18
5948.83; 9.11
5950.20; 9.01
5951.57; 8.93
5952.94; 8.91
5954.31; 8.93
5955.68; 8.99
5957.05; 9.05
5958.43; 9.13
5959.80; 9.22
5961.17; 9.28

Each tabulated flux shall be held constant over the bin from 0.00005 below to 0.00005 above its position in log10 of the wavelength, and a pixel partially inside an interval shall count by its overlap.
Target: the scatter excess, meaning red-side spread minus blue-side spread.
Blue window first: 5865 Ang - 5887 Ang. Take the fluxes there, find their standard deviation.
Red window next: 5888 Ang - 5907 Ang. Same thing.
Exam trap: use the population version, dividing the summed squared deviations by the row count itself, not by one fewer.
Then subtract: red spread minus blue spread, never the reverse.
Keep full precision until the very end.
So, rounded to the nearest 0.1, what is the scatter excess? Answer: 0.3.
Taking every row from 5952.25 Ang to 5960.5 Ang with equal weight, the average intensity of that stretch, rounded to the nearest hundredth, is 9.04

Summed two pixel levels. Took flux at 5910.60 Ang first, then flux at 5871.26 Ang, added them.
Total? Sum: 18.9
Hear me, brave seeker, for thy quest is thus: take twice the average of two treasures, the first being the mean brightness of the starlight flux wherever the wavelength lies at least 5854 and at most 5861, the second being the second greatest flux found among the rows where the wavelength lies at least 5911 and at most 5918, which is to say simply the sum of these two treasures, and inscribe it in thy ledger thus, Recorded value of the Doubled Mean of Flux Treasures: 18.4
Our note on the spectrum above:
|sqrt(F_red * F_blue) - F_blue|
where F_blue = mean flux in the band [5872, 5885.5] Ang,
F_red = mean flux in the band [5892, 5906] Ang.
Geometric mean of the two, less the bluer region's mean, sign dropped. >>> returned 0.49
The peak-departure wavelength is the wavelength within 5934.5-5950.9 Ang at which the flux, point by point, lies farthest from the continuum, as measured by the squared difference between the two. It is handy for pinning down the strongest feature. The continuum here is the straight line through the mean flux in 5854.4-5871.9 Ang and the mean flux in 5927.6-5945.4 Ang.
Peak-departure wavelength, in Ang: 5950.20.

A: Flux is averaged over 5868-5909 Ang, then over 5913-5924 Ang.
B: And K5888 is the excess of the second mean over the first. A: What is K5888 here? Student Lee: 0.50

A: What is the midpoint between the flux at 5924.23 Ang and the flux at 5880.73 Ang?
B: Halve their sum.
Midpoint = 9.3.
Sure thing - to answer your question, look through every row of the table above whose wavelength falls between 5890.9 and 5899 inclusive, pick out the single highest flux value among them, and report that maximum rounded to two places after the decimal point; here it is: 8.18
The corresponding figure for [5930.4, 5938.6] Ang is 9.48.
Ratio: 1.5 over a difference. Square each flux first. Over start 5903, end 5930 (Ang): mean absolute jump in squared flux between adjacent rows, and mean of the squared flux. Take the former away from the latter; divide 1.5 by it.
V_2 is 0.0179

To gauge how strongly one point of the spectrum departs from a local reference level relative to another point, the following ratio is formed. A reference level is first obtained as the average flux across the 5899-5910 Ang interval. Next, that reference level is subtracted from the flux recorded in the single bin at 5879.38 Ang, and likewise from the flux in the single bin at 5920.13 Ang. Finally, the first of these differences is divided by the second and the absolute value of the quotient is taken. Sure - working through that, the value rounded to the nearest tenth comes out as 1.2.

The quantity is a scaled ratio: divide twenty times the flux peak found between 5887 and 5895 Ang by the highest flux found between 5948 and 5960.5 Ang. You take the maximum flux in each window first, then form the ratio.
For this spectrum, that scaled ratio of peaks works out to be 17.3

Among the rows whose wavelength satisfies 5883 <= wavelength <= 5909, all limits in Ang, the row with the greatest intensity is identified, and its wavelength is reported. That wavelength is 5907.88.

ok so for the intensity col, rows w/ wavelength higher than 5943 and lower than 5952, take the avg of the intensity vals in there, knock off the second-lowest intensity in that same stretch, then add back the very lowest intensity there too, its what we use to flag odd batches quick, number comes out 9.1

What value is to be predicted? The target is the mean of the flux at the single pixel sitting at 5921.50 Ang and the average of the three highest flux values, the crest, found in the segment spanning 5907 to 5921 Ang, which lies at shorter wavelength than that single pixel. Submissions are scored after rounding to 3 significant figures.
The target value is 9.31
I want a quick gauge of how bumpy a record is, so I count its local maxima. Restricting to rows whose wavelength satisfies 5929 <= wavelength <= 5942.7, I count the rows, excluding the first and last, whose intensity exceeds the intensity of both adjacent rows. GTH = 2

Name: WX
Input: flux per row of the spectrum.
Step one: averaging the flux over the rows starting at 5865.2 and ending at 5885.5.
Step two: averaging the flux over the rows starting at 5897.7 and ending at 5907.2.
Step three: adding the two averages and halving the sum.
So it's 9.04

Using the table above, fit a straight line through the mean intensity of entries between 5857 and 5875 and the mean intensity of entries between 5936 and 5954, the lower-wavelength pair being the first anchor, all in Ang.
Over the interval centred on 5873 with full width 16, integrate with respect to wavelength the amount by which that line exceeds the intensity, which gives -1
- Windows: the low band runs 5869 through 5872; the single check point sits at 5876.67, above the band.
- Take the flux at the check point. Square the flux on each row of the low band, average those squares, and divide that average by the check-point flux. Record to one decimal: 9.7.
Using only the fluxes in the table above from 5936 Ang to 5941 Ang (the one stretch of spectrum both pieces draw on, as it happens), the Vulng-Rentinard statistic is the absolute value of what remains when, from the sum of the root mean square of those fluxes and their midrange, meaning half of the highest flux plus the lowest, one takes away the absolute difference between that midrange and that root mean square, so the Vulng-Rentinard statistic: 18.9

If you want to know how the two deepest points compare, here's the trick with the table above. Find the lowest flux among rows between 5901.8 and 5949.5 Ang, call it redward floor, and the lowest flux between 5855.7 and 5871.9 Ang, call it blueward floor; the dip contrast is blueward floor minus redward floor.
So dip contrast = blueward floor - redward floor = 0.4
